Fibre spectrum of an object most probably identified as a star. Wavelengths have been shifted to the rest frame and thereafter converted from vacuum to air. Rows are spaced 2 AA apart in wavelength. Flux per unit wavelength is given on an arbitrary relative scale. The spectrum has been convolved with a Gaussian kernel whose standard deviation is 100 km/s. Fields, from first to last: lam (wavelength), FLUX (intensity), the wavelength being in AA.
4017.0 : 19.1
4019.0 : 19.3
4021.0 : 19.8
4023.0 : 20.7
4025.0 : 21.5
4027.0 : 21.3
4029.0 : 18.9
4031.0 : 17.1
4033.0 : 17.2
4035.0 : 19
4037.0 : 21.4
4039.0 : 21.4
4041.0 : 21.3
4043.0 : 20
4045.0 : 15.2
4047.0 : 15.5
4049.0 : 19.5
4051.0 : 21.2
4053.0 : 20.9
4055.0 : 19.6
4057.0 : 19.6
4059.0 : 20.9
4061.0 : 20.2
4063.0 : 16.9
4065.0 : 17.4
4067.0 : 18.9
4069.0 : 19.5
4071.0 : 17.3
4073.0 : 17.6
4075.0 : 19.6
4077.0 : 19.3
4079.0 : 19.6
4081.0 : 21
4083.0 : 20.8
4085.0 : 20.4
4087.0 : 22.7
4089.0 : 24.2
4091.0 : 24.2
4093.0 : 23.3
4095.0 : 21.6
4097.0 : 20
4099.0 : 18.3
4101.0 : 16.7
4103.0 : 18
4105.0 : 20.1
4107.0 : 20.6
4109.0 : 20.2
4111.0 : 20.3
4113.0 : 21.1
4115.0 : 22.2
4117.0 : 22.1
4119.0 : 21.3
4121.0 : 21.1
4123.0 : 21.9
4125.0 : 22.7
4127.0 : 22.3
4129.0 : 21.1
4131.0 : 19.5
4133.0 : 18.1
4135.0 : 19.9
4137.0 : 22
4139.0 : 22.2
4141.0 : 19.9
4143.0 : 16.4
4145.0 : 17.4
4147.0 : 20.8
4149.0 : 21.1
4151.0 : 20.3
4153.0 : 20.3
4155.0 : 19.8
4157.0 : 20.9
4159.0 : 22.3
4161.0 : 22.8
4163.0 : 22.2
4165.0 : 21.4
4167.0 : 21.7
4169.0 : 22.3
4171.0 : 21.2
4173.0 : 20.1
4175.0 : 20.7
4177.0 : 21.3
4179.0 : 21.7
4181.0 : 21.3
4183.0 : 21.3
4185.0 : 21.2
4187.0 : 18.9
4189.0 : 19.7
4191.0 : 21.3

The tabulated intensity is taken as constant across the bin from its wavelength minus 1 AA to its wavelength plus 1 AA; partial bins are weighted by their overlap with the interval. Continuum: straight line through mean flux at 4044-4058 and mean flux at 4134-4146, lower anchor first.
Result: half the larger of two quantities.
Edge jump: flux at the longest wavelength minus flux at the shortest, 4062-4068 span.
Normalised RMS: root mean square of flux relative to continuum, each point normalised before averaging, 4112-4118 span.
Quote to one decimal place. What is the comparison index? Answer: 1.0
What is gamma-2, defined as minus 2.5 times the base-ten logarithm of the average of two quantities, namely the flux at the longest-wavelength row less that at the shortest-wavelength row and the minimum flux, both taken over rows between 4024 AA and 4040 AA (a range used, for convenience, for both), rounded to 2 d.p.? -2.32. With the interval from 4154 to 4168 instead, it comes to -2.59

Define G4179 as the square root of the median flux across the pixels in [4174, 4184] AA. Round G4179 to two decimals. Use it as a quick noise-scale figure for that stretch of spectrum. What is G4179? 4.62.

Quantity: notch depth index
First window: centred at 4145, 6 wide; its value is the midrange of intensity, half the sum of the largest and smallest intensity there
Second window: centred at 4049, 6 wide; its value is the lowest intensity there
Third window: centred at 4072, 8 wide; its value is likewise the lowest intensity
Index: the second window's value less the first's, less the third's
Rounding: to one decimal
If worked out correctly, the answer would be -20.4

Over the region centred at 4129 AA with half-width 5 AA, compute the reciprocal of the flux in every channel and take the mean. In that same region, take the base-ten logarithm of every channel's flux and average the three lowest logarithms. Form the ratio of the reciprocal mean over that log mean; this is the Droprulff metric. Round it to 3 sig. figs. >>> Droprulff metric 0.0376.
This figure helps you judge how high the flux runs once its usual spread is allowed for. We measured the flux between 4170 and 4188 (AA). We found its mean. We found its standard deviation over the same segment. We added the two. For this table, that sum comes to 21.7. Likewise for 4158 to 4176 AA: 22.5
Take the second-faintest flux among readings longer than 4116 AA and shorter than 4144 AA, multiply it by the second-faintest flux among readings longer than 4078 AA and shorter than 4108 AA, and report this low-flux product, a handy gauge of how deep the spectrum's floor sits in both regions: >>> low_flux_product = 326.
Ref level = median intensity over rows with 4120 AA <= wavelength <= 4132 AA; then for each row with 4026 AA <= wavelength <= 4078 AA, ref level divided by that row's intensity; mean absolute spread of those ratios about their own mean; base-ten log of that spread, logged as -1.04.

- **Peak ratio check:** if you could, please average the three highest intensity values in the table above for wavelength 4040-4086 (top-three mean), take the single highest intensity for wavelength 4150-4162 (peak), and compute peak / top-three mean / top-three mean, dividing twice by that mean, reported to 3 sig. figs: 0.0509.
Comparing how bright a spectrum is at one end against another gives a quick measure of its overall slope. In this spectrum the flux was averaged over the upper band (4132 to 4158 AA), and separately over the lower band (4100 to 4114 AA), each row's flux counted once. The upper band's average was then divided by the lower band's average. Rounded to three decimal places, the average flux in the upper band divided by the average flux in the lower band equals 1.018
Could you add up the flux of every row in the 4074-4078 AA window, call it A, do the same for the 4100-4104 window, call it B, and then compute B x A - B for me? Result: 1315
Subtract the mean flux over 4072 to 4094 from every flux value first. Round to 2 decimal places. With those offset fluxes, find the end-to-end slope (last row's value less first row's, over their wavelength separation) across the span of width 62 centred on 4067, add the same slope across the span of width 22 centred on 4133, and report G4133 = -0.30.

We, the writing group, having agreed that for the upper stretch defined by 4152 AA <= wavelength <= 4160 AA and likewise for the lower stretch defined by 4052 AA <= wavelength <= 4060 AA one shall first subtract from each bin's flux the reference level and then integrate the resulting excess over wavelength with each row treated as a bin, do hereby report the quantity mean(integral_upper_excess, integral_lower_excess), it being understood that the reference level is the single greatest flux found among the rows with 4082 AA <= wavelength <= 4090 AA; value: -29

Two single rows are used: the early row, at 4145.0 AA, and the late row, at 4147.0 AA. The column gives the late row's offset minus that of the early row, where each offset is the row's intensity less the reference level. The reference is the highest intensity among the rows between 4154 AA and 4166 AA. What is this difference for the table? 3.4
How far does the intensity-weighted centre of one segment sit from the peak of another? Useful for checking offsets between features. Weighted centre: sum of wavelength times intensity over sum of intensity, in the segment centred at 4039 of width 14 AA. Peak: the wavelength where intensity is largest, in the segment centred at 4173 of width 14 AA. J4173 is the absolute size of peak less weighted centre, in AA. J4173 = 130.1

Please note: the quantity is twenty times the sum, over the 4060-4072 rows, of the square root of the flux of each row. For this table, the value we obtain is 514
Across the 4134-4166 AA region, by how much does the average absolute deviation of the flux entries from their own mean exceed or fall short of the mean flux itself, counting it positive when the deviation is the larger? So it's -19.3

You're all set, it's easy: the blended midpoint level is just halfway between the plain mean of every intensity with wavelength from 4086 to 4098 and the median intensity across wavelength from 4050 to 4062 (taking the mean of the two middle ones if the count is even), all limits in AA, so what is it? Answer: 21.61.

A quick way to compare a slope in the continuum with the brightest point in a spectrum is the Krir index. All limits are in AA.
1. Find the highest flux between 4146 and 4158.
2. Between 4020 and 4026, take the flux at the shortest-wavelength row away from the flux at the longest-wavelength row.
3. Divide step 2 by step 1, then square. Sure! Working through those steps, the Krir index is 0.006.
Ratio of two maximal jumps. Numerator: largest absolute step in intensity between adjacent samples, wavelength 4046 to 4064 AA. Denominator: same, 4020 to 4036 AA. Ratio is 1.7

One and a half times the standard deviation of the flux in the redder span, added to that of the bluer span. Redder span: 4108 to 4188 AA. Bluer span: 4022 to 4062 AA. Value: 4.0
